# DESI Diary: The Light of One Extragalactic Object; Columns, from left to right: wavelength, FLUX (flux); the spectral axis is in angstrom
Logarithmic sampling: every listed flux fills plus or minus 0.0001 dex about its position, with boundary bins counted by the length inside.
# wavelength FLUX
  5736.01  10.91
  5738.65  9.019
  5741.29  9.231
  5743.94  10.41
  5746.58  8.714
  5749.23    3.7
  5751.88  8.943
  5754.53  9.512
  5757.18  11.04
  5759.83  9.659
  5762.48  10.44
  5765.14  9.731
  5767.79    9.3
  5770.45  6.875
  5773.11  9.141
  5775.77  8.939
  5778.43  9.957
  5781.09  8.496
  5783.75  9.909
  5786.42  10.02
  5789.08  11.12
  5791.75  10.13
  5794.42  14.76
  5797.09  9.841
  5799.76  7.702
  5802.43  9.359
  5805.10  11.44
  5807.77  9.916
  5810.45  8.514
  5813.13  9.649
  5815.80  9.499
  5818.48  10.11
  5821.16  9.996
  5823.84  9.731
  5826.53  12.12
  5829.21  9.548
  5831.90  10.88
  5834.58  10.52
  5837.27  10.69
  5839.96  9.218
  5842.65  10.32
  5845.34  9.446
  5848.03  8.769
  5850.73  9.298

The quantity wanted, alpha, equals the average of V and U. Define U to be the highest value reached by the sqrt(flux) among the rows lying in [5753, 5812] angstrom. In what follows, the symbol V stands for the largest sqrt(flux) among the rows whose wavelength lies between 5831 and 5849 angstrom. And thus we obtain 3.57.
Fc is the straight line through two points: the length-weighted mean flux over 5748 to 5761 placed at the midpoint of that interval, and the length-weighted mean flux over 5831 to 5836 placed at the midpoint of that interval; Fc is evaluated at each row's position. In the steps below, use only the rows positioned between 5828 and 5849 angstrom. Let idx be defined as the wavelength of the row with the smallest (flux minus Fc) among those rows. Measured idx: 5848.03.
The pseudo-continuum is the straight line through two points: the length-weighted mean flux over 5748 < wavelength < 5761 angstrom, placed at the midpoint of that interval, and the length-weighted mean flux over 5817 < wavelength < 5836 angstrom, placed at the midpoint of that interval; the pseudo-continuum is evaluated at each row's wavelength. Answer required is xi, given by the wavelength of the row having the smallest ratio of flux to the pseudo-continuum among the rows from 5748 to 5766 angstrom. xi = 5749.23 angstrom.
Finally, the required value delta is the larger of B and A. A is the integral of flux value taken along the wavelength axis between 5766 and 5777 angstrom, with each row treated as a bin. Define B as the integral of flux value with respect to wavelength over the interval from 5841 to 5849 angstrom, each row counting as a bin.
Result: 95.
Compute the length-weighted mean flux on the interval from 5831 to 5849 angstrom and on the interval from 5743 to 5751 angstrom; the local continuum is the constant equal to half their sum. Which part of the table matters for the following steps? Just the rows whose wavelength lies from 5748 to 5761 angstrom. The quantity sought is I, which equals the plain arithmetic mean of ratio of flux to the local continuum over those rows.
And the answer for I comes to 0.98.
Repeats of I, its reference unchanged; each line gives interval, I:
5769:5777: 0.95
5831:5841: 1.18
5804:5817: 1.12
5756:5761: 1.18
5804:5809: 1.22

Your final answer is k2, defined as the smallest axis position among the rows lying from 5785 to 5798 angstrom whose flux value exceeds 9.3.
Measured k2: 5786.42 angstrom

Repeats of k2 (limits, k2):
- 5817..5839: 5818.48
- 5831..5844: 5831.90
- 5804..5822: 5805.10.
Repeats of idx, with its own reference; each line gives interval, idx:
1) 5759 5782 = 5770.45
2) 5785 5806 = 5799.76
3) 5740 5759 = 5749.23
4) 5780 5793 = 5781.09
